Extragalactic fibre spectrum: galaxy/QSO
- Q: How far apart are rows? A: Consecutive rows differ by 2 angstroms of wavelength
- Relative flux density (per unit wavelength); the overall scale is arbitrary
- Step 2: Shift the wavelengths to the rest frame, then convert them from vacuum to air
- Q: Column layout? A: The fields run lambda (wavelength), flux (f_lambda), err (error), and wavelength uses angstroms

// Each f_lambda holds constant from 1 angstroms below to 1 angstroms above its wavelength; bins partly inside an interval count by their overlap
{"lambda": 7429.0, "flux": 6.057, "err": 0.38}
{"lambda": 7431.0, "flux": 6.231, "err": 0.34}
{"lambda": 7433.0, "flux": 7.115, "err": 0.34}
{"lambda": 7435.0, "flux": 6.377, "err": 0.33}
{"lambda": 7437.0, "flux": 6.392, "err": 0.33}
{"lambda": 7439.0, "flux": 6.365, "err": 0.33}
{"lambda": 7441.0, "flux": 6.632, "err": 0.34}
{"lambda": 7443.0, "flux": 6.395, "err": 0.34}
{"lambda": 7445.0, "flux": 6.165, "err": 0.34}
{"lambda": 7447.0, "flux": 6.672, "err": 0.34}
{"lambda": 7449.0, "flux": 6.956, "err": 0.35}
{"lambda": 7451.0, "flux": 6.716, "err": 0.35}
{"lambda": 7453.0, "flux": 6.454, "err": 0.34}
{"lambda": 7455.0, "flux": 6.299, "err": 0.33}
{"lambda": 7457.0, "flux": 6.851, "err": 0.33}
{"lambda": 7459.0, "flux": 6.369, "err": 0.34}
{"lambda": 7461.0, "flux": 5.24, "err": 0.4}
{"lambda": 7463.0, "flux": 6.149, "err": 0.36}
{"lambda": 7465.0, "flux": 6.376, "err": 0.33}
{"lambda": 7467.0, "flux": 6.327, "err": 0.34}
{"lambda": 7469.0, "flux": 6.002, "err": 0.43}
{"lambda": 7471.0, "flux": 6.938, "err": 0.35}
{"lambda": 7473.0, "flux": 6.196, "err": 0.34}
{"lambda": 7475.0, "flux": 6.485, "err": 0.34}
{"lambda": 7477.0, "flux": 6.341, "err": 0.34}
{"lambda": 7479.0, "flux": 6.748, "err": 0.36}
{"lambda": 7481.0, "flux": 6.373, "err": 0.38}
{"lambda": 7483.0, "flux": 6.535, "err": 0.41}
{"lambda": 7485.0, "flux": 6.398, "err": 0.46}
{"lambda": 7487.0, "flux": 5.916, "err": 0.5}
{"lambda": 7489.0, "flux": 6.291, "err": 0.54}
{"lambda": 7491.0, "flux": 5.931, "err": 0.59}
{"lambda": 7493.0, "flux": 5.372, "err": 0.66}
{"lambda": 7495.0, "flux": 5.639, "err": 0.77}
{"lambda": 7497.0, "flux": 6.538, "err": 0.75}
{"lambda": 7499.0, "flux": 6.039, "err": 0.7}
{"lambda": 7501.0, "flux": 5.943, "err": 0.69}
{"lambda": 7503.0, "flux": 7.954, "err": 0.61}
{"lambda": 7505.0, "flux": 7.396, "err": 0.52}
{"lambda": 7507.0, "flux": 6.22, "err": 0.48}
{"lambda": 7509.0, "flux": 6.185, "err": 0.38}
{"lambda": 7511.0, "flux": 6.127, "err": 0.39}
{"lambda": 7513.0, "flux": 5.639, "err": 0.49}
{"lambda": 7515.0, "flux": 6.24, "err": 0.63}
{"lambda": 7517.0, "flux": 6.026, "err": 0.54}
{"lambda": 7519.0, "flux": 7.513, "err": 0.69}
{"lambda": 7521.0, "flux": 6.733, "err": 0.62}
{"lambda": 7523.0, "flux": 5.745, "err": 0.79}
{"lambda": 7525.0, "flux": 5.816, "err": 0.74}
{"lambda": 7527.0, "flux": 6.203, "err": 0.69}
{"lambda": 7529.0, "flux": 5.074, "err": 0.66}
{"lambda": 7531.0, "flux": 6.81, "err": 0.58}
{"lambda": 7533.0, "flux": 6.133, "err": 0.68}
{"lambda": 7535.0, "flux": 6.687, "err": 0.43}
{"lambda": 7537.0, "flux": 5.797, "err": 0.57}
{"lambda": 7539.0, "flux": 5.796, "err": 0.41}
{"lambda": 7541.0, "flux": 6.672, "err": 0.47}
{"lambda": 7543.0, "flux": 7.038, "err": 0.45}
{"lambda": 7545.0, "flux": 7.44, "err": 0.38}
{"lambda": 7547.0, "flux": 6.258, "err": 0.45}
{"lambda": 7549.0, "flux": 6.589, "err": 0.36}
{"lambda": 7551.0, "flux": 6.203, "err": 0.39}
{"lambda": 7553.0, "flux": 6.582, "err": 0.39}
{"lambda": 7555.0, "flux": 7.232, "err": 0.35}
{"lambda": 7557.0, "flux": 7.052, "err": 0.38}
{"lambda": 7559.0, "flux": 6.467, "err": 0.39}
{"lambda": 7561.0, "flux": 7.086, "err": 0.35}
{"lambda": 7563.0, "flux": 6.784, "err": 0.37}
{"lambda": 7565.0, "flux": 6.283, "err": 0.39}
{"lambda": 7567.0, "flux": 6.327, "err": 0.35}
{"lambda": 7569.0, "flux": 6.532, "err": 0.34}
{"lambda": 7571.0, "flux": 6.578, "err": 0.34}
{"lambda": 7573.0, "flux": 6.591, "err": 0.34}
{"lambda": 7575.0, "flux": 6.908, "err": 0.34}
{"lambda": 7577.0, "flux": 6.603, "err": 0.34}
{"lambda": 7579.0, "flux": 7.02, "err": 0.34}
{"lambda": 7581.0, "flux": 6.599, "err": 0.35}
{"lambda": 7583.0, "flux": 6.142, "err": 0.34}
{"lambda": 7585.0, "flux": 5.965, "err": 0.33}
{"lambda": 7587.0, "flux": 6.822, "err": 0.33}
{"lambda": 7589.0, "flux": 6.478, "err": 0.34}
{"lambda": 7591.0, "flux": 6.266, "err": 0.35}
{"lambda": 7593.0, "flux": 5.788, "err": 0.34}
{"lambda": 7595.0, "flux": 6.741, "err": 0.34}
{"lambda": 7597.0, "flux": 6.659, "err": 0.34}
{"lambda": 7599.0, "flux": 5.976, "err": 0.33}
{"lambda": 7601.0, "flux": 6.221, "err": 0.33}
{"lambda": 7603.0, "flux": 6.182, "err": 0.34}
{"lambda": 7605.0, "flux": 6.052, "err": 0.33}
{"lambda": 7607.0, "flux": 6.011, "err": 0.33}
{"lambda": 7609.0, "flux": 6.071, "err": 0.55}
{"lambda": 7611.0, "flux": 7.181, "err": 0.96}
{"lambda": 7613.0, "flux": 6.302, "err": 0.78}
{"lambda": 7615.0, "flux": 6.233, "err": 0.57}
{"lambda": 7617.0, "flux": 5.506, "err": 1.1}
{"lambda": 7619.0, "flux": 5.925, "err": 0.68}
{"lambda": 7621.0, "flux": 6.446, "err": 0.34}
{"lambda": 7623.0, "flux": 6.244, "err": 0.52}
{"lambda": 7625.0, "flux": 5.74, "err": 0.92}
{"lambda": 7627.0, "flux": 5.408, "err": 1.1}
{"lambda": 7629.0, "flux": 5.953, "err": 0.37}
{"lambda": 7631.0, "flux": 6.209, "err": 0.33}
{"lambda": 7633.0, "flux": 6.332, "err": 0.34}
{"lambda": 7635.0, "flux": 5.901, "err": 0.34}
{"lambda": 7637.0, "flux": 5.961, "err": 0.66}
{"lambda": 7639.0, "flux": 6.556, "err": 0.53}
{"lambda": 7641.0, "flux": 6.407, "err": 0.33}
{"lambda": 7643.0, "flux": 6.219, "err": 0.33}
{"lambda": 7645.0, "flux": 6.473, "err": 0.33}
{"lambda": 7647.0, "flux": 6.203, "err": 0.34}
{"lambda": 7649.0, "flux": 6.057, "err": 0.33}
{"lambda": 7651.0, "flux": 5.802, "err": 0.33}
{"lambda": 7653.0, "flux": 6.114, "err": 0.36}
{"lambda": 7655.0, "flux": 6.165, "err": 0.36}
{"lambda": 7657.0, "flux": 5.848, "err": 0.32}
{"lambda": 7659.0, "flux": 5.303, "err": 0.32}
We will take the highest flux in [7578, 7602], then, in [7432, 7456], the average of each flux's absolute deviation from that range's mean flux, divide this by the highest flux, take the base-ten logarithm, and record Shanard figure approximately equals -1.49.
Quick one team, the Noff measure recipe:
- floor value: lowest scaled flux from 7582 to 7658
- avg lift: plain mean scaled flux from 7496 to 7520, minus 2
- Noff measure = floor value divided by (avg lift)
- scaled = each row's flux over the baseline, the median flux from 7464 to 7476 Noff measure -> -0.87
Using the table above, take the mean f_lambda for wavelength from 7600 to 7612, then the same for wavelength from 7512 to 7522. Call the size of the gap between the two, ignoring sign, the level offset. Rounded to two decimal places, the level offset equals 0.14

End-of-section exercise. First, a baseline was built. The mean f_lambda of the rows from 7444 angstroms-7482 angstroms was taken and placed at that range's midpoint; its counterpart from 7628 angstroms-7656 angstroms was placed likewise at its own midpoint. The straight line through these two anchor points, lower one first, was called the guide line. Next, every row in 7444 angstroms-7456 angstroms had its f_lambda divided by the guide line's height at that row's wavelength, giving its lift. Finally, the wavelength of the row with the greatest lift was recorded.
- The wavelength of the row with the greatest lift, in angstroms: 7449.0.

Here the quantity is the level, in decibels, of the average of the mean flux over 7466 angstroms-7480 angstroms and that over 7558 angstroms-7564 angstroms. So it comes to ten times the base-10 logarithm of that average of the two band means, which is 8.20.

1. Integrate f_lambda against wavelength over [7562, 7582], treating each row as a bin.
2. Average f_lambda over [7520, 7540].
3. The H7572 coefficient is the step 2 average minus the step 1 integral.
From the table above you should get -126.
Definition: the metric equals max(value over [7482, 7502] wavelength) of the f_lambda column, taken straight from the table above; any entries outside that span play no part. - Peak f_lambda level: 6.538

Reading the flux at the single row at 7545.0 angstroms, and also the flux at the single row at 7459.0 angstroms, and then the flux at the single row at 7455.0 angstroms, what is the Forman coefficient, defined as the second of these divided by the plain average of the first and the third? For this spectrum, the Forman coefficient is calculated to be 0.93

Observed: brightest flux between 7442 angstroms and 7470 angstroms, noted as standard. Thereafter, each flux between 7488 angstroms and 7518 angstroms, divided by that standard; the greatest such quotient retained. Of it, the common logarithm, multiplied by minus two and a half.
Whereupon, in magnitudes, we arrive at -0.15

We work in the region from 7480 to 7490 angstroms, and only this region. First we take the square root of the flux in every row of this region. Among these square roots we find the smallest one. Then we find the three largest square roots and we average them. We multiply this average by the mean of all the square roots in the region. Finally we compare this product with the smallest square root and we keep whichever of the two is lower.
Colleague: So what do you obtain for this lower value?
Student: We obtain 2.43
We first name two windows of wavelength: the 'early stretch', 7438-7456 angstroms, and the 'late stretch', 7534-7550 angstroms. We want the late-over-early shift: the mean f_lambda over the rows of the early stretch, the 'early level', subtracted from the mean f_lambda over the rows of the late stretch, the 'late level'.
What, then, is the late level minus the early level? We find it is 0.0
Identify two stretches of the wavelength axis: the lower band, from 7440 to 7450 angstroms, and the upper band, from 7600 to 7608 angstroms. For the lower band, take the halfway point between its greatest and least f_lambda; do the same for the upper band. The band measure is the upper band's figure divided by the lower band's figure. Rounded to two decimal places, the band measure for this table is 0.93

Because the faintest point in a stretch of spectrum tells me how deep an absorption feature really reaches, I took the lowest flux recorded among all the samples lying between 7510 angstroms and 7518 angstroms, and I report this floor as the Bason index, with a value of 5.639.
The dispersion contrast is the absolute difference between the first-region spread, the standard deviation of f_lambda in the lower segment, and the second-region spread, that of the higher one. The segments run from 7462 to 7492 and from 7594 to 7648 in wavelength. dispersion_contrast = 0.09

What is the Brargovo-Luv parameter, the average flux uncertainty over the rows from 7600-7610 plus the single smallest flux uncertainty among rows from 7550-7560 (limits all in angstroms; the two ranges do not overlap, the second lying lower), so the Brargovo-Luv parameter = 0.7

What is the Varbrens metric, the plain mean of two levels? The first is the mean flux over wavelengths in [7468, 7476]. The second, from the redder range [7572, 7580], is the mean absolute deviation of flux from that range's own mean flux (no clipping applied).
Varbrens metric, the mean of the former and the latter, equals 3.29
